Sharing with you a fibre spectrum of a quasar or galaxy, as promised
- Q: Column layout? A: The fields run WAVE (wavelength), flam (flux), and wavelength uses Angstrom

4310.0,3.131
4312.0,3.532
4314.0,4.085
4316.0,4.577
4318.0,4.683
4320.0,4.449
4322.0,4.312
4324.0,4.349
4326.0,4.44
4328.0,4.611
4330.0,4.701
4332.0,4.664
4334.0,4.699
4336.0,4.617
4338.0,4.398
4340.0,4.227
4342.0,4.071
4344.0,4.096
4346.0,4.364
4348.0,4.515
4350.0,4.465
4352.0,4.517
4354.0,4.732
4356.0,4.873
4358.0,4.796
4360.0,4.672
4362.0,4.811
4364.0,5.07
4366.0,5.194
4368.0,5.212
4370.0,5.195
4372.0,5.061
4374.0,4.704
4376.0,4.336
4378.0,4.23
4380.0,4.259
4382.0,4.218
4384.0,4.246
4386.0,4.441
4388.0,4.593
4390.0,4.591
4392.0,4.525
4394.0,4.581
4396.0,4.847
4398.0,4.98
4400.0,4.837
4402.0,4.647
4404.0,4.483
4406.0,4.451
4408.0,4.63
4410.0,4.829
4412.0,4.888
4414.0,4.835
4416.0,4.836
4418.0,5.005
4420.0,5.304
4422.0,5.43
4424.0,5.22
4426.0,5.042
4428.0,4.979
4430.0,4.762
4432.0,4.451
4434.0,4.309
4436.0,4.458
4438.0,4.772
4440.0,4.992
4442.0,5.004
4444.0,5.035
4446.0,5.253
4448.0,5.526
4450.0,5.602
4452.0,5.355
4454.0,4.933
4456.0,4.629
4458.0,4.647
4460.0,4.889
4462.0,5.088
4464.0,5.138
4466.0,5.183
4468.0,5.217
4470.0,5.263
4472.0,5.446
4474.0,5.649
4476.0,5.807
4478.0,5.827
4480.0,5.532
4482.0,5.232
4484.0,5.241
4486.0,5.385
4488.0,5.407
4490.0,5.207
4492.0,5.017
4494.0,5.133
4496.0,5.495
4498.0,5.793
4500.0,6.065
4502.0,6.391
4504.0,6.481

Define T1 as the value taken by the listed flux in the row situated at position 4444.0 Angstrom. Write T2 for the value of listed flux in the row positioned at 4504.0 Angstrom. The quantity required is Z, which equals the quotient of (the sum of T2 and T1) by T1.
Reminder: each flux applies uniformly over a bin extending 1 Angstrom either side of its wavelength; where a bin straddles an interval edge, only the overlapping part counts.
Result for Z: 2.29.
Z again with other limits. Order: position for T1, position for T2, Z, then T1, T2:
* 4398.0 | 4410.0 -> 1.97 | 4.98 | 4.829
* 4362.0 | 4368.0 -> 2.08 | 4.811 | 5.212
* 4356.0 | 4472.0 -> 2.12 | 4.873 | 5.446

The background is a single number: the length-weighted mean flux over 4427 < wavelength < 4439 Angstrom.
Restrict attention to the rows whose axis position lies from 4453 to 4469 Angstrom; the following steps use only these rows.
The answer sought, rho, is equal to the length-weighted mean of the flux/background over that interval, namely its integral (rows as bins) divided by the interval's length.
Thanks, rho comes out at 1.07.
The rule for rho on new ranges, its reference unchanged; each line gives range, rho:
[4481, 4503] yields 1.19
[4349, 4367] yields 1.04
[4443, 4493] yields 1.14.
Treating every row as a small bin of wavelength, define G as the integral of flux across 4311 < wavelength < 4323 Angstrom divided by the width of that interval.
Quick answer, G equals 4.3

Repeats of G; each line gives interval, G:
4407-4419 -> 4.8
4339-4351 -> 4.3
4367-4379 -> 4.8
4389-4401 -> 4.7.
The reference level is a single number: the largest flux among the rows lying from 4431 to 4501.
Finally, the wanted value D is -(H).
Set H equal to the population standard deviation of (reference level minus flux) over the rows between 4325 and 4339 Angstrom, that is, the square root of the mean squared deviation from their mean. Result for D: -0.11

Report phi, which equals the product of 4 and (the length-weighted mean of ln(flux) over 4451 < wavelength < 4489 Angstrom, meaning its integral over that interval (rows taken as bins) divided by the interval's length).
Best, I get 6.63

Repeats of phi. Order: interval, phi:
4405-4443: 6.31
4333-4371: 6.14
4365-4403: 6.15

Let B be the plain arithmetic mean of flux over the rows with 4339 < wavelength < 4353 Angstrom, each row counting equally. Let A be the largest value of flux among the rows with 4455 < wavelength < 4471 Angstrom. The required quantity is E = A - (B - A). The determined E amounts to 6.20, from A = 5.263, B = 4.32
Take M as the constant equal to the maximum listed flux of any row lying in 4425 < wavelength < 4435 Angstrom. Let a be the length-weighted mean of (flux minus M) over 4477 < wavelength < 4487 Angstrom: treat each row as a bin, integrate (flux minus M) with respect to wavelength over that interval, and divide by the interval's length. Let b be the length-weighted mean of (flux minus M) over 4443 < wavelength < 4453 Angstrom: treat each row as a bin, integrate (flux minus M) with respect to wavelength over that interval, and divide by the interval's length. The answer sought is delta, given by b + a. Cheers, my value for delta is 0.7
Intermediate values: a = 0.4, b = 0.3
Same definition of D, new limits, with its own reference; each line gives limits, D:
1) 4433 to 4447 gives -0.31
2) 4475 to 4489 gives -0.23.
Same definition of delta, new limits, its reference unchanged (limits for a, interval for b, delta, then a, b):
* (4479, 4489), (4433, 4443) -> 0.0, 0.3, -0.3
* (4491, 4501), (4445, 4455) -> 0.8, 0.5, 0.3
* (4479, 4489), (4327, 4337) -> -0.1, 0.3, -0.4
